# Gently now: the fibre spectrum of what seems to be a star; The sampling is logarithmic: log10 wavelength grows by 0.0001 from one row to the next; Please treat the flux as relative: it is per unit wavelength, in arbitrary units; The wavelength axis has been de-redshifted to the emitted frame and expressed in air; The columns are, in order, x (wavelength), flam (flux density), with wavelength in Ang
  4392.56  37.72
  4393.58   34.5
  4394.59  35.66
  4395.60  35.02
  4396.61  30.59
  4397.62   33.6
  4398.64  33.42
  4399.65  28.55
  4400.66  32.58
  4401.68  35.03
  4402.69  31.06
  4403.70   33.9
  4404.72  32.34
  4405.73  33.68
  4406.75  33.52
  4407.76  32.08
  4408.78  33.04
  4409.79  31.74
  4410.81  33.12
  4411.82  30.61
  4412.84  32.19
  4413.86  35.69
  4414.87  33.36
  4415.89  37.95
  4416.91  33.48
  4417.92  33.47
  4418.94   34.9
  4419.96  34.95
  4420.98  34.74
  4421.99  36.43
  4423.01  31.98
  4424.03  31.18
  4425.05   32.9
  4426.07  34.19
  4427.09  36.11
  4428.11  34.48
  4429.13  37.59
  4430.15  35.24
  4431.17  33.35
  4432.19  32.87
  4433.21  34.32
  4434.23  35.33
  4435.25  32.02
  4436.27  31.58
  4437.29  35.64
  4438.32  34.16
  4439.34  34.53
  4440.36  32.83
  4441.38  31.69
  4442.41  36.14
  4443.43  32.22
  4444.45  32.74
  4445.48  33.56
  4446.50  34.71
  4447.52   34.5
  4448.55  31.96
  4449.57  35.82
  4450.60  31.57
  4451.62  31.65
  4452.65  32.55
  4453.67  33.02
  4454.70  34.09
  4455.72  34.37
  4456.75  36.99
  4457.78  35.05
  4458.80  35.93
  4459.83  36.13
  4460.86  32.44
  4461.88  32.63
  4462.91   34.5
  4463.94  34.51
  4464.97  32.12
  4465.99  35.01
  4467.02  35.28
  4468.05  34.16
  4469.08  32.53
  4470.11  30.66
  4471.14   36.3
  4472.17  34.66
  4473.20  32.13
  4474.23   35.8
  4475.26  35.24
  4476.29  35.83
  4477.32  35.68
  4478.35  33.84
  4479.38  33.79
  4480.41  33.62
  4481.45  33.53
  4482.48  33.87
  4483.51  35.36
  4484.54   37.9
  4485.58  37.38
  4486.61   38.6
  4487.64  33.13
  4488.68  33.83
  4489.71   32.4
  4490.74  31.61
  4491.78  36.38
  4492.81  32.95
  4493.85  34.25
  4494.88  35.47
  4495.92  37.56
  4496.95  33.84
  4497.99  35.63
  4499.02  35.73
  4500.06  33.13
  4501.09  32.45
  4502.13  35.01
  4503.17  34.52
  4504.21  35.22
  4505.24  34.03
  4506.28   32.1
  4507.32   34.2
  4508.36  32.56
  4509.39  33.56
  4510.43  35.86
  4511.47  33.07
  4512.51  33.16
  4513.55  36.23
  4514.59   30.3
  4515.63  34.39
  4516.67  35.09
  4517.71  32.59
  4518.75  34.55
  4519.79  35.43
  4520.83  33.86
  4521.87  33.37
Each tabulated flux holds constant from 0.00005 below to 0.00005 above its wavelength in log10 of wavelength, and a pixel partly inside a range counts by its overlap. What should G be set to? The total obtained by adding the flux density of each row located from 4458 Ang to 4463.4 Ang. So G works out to 172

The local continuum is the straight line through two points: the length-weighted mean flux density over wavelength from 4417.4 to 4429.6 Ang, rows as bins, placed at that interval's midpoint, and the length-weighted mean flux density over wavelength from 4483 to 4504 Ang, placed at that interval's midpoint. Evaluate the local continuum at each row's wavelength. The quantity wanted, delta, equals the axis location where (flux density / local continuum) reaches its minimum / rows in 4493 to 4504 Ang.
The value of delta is 4501.09 Ang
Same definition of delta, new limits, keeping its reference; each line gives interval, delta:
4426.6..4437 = 4436.27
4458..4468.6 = 4464.97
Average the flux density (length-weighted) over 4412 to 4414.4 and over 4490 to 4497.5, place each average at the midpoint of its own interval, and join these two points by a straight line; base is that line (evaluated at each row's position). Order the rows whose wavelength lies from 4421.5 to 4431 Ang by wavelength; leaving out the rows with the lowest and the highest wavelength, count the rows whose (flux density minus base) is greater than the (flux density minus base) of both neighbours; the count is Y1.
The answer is 2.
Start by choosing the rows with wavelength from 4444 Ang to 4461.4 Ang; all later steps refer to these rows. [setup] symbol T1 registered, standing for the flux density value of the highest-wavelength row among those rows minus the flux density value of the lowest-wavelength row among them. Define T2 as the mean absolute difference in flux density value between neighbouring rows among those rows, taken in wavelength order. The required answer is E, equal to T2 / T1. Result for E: -5.2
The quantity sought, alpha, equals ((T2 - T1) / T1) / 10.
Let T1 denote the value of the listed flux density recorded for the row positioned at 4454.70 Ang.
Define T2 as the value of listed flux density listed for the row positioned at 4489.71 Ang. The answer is -0.005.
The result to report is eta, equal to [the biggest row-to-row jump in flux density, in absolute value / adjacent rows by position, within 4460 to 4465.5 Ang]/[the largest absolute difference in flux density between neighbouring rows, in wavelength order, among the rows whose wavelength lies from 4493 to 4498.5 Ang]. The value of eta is 0.64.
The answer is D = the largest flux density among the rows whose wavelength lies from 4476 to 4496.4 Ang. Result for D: 38.6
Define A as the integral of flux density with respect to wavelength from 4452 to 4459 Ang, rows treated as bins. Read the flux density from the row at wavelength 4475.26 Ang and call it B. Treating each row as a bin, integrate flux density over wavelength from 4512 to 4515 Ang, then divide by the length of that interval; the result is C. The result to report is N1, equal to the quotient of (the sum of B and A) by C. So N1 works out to 8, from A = 241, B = 35.24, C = 33.3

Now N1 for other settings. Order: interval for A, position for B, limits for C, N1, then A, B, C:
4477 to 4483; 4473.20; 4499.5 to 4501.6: 7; 204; 32.13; 32.9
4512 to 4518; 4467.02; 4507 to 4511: 7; 202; 35.28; 34.1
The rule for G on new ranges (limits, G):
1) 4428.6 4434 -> 173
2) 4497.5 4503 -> 172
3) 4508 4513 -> 168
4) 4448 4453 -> 164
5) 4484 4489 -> 181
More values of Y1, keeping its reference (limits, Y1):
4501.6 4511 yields 2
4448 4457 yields 1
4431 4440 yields 2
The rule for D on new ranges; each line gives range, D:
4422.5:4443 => 37.59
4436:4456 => 36.14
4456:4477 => 36.99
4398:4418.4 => 37.95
